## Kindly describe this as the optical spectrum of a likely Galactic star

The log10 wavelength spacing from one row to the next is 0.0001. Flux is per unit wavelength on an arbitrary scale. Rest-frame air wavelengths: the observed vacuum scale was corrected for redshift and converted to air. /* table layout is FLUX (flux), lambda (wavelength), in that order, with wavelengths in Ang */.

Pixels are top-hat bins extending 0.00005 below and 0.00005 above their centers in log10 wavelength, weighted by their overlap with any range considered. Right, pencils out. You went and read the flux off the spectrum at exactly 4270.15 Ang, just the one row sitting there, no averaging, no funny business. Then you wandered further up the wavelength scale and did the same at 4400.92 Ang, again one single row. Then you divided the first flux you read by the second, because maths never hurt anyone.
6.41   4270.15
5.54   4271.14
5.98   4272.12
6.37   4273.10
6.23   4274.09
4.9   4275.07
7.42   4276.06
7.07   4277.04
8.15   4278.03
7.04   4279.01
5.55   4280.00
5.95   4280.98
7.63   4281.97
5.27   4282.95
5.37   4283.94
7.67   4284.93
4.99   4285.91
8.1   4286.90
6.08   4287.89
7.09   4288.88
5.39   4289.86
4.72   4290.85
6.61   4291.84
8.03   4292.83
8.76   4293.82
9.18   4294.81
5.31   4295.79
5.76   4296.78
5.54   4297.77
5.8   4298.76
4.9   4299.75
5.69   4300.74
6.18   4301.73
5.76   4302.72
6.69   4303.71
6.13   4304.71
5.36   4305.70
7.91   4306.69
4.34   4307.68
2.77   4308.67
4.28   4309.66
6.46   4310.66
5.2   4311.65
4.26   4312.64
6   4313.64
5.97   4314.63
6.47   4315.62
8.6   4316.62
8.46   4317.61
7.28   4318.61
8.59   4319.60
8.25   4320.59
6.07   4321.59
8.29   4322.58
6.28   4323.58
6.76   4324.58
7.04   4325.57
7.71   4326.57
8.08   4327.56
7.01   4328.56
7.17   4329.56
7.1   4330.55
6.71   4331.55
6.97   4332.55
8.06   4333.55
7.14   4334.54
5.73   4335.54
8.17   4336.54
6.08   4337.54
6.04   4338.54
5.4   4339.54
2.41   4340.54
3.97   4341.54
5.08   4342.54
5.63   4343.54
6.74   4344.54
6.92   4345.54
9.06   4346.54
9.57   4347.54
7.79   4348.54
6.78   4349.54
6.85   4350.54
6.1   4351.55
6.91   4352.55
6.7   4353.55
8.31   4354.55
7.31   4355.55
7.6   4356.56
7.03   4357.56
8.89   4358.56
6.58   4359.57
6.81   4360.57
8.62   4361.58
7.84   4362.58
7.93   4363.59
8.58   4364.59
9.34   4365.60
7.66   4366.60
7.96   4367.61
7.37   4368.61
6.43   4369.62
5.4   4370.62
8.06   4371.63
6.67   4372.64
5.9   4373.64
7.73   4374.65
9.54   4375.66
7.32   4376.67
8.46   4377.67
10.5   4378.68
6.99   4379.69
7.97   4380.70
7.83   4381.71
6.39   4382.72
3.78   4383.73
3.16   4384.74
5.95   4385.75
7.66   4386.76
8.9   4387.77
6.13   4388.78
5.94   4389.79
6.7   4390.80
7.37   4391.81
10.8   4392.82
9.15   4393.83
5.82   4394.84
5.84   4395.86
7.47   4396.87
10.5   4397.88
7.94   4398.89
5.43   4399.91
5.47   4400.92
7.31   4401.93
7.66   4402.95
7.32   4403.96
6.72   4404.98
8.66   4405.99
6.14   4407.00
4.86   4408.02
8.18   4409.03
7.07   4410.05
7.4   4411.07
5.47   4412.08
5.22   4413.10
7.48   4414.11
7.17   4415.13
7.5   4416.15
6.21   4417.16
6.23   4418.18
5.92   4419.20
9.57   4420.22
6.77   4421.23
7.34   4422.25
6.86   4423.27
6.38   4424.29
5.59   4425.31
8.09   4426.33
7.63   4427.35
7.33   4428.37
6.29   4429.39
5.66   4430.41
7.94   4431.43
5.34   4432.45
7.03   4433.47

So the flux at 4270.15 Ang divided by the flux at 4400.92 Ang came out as 1.2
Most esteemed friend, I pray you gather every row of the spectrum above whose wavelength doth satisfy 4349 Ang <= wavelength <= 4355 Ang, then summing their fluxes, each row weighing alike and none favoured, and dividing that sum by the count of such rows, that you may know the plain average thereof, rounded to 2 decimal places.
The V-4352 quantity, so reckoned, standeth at 6.94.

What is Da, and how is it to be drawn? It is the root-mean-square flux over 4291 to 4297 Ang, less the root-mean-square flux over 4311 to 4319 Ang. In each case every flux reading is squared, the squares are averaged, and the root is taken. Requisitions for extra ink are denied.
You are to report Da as 0.7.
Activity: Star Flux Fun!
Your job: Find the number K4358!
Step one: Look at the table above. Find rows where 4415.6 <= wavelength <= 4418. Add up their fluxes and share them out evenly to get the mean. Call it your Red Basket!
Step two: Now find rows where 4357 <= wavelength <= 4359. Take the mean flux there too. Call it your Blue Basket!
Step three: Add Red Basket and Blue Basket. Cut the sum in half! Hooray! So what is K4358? 7.4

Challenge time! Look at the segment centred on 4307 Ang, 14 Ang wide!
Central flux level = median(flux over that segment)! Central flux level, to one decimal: 5.7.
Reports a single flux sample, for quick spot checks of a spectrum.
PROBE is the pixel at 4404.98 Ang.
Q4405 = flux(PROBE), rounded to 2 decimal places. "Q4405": 6.72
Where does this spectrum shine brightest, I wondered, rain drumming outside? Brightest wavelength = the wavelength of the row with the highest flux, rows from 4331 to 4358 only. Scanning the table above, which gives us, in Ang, 4347.54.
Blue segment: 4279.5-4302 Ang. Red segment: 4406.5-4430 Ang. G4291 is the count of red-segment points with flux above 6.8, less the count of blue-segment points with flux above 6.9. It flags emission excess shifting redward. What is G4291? 5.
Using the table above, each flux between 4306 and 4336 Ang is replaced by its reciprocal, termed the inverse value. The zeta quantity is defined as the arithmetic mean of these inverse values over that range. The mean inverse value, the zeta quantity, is 0.159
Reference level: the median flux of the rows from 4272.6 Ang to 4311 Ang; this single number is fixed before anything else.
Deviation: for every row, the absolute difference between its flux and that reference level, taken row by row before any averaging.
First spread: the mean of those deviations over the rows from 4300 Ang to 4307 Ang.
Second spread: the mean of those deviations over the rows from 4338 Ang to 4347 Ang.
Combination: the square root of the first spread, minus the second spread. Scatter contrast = -0.6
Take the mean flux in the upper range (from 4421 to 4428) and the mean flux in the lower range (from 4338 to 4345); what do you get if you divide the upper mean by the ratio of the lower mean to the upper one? 9.6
